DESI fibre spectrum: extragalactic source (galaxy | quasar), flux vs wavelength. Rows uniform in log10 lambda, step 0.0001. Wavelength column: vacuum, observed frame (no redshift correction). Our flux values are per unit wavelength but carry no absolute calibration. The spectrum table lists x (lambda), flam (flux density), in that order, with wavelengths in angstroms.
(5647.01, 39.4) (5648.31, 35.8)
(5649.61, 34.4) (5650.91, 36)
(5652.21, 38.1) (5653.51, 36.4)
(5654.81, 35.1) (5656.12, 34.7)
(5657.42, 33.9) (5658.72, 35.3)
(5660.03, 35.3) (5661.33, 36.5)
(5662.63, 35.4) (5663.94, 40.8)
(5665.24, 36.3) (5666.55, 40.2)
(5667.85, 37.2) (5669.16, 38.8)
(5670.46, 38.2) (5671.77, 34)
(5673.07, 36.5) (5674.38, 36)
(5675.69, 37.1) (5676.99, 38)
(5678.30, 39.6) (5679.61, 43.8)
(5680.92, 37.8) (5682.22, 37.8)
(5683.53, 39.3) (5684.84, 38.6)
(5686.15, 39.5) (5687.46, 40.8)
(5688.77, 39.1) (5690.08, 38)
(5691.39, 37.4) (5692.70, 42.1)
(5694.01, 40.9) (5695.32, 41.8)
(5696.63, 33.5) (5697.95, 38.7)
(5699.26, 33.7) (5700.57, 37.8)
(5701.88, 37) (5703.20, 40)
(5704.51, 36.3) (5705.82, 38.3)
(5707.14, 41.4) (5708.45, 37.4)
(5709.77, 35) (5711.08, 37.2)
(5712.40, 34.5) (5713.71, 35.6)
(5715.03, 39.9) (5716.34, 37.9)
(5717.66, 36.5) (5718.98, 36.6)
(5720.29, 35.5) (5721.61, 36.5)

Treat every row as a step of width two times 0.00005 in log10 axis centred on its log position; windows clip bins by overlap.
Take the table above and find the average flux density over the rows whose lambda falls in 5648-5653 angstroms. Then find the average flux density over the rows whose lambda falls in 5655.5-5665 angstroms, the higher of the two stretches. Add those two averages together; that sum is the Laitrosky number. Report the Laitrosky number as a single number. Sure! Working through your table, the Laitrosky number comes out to 72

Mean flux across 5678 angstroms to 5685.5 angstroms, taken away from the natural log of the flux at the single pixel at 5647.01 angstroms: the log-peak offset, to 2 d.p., -35.81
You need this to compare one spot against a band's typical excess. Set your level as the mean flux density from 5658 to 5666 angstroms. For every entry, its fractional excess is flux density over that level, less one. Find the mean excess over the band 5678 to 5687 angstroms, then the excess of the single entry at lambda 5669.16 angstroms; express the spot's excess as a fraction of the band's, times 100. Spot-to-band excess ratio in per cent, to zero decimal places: 76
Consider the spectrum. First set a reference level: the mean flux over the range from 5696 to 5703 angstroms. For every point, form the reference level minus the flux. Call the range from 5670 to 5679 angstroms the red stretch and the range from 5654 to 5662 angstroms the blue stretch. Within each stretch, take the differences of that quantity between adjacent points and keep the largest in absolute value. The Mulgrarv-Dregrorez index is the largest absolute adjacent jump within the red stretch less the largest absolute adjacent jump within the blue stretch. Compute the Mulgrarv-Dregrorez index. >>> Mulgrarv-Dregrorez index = 2.8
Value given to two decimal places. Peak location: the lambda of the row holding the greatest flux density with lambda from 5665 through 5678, 5666.55 angstroms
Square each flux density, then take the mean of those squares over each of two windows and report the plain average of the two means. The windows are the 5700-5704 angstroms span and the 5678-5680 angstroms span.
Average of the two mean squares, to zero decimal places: 1605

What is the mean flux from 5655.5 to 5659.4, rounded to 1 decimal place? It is 34.6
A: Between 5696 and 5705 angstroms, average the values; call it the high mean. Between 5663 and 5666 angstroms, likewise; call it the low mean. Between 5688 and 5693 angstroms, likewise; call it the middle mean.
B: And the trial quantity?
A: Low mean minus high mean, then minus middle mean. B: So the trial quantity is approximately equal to -37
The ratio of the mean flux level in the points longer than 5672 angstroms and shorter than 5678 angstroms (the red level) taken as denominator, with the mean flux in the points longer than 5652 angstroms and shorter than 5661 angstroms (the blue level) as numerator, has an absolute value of 0.96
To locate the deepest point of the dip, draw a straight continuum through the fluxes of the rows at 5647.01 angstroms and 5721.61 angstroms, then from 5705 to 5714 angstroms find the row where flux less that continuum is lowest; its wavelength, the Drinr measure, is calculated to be 5712.40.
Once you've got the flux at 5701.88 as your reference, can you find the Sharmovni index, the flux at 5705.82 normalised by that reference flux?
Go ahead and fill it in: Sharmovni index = 1.04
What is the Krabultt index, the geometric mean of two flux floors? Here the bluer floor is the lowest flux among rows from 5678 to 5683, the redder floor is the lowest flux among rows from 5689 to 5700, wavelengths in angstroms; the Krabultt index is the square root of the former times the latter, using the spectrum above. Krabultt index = 35.6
